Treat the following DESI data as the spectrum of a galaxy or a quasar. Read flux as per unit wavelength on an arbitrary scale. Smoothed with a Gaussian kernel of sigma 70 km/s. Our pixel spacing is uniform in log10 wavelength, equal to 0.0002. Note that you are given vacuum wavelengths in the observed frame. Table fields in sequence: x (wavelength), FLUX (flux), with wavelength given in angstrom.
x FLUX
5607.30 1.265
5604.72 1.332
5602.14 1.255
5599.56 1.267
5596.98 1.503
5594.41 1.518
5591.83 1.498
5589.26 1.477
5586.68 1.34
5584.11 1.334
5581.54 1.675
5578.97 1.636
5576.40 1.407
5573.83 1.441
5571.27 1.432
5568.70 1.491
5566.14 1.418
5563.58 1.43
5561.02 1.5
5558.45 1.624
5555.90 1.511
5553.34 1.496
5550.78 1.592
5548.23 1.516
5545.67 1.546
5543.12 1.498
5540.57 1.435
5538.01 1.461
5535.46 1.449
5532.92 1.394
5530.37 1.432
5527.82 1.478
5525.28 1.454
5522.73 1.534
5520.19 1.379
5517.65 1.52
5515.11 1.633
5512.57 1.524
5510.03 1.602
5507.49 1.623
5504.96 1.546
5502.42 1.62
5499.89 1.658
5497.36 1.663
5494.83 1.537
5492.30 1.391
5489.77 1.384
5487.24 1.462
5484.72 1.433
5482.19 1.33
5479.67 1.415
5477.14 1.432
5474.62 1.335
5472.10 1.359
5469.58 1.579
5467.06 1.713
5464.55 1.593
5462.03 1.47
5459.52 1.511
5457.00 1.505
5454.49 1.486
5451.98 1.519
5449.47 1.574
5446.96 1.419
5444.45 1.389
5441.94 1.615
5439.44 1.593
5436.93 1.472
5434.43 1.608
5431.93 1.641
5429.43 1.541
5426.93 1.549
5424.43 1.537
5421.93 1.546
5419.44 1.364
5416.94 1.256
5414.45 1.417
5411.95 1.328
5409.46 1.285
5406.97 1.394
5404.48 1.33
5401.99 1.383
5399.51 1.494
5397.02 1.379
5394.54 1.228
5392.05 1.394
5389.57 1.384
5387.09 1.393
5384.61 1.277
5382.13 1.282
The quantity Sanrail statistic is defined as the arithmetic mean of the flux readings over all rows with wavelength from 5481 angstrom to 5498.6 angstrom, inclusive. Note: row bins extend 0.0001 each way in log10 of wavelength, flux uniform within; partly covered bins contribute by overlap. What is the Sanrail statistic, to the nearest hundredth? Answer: 1.46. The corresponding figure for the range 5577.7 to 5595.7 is 1.50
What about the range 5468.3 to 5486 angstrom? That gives 1.41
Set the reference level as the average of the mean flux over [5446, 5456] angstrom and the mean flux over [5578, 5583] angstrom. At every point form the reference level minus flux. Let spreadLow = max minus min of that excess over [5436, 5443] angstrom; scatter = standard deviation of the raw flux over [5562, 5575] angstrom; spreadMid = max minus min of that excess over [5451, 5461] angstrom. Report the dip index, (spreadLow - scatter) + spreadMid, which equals 0.15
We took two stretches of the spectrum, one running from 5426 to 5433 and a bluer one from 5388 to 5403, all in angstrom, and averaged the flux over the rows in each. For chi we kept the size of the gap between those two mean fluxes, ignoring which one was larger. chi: 0.20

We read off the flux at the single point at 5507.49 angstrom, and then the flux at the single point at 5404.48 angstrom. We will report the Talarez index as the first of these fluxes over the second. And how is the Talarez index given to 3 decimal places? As 1.220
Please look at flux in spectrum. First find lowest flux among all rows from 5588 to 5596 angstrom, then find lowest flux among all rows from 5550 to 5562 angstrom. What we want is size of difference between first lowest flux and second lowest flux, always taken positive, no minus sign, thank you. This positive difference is 0.019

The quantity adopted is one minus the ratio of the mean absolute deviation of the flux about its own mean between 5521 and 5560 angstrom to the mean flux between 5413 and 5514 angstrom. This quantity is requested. 0.968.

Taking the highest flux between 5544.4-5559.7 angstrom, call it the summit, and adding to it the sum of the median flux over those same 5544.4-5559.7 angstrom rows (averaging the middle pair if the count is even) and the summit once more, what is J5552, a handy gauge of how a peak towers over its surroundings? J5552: 4.8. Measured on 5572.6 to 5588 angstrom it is 4.8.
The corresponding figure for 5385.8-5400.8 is 4.4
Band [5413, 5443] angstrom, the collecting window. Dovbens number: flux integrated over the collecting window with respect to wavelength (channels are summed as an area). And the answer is 45.3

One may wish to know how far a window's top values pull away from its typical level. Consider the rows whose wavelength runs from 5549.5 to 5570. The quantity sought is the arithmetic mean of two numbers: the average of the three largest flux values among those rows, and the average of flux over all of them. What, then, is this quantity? 1.54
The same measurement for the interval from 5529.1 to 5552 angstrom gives 1.52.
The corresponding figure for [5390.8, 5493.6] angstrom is 1.56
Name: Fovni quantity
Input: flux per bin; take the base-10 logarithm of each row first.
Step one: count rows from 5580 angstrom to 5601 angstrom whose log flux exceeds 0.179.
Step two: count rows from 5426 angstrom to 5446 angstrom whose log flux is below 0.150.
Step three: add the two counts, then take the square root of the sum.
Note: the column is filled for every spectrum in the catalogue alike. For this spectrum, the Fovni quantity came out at 1.7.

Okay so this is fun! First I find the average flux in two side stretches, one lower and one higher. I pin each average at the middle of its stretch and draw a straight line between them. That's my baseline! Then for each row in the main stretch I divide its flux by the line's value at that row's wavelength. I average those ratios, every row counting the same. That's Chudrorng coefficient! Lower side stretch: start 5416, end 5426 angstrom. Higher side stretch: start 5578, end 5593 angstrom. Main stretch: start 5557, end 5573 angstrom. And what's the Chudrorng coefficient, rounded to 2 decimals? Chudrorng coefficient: 1.00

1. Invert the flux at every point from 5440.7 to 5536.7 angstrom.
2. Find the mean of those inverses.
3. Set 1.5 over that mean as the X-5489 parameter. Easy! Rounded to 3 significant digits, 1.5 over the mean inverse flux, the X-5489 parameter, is 2.24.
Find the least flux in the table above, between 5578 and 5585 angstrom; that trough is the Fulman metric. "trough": 1.334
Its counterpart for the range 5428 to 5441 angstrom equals 1.472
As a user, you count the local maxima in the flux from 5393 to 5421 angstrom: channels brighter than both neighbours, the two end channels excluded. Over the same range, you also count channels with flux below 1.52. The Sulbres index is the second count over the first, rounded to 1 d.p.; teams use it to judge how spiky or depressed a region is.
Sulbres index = 3.7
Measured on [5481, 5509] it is 2.5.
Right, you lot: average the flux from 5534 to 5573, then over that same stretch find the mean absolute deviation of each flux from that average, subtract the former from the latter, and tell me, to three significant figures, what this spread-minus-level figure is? -1.45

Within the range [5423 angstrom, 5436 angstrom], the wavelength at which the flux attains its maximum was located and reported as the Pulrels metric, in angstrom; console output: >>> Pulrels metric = 5431.93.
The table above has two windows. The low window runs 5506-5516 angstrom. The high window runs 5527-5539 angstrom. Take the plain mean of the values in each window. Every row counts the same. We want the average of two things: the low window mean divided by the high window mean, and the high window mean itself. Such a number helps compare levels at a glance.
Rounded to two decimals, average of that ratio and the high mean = 1.27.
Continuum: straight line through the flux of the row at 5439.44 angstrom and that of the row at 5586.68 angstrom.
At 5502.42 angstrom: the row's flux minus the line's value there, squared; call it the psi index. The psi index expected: 0.018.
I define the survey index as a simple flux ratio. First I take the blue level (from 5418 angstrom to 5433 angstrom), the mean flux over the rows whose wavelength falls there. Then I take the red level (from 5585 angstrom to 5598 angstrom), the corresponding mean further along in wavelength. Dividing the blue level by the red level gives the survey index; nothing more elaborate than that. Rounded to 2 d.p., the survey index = 1.04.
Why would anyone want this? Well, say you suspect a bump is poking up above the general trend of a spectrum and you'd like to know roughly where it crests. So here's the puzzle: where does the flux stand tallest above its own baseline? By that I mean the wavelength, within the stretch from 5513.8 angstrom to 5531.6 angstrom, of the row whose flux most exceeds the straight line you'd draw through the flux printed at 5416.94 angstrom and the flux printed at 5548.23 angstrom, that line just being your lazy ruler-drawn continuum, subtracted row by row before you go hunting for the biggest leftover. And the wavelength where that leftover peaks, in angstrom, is 5515.11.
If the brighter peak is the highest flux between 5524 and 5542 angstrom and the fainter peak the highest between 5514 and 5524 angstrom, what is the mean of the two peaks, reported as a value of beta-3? 1.56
